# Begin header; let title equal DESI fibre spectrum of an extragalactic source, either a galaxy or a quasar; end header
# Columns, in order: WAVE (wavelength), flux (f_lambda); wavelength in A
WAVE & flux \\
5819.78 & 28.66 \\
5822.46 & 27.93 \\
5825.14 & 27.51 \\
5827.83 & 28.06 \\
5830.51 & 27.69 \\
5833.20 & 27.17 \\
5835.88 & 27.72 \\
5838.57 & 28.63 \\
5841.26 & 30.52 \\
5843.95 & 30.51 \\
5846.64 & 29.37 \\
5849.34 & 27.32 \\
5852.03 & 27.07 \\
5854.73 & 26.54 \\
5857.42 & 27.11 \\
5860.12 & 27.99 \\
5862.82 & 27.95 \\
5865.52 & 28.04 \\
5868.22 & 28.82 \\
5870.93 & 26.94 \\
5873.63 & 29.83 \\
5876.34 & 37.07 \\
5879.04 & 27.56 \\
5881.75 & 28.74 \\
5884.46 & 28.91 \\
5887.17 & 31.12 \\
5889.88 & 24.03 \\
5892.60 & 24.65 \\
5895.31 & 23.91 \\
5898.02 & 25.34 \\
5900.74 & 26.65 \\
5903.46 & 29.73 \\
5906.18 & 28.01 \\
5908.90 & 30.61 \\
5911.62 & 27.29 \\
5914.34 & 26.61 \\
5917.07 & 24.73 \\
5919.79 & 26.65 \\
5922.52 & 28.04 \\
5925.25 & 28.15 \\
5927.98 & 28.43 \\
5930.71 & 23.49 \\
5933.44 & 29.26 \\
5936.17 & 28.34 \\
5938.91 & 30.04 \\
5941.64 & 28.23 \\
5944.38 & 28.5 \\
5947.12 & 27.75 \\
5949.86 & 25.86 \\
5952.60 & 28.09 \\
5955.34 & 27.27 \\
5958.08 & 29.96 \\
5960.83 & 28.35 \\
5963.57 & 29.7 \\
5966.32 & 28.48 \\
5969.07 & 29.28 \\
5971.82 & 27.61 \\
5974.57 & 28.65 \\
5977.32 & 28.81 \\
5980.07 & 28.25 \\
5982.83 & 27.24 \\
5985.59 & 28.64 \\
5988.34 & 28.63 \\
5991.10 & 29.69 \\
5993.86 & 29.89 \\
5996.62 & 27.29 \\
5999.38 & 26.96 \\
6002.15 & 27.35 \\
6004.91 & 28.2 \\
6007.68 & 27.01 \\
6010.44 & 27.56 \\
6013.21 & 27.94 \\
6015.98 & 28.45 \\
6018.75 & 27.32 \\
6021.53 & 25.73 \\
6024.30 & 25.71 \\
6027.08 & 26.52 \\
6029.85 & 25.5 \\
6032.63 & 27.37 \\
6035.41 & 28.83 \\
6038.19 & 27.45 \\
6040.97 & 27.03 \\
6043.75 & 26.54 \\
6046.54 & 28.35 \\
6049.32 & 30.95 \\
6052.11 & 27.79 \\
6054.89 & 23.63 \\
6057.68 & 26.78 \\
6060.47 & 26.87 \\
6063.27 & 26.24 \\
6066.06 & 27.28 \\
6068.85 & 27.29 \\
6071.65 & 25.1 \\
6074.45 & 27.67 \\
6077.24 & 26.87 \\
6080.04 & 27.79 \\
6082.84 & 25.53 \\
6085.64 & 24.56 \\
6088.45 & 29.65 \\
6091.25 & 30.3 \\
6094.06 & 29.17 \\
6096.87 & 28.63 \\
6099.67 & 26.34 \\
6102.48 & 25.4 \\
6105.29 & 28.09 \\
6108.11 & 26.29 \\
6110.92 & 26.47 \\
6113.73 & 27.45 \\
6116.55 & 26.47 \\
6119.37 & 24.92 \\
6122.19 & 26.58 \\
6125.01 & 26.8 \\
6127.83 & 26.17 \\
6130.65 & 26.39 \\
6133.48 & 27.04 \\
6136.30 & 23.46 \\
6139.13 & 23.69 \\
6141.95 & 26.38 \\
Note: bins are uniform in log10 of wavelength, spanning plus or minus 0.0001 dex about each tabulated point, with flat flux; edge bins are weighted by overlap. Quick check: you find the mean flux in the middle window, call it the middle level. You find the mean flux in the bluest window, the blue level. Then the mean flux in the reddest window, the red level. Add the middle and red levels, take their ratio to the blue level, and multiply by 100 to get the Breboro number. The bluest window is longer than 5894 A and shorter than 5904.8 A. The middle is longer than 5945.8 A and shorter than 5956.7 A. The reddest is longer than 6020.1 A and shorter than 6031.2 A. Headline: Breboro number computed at 201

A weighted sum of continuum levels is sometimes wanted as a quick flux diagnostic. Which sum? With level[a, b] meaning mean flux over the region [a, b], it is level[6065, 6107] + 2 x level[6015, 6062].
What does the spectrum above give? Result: 81.5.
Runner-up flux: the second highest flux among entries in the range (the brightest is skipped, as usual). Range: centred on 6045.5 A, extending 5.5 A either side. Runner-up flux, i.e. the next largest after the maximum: 28.35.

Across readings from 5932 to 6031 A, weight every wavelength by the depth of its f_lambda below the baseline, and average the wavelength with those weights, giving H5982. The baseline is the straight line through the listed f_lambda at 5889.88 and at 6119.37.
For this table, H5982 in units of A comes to 5975.8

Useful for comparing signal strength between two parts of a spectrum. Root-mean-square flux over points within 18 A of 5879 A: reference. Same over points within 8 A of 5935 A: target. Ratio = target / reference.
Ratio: 0.99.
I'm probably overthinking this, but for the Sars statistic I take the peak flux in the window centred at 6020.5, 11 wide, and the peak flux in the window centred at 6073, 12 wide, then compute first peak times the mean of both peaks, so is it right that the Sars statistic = 798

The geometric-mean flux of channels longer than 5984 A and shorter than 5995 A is 29.2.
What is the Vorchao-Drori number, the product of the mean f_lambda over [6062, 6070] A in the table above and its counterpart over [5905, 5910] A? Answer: 790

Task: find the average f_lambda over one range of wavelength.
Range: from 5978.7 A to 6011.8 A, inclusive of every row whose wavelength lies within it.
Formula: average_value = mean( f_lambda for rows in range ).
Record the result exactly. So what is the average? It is 28.1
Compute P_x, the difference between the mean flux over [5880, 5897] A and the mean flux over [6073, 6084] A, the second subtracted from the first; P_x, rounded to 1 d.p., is -0.1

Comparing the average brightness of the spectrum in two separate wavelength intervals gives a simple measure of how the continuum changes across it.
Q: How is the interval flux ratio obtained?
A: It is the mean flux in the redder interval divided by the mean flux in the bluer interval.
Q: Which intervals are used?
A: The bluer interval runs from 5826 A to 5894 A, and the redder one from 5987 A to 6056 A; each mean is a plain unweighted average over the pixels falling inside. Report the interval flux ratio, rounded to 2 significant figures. 0.97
